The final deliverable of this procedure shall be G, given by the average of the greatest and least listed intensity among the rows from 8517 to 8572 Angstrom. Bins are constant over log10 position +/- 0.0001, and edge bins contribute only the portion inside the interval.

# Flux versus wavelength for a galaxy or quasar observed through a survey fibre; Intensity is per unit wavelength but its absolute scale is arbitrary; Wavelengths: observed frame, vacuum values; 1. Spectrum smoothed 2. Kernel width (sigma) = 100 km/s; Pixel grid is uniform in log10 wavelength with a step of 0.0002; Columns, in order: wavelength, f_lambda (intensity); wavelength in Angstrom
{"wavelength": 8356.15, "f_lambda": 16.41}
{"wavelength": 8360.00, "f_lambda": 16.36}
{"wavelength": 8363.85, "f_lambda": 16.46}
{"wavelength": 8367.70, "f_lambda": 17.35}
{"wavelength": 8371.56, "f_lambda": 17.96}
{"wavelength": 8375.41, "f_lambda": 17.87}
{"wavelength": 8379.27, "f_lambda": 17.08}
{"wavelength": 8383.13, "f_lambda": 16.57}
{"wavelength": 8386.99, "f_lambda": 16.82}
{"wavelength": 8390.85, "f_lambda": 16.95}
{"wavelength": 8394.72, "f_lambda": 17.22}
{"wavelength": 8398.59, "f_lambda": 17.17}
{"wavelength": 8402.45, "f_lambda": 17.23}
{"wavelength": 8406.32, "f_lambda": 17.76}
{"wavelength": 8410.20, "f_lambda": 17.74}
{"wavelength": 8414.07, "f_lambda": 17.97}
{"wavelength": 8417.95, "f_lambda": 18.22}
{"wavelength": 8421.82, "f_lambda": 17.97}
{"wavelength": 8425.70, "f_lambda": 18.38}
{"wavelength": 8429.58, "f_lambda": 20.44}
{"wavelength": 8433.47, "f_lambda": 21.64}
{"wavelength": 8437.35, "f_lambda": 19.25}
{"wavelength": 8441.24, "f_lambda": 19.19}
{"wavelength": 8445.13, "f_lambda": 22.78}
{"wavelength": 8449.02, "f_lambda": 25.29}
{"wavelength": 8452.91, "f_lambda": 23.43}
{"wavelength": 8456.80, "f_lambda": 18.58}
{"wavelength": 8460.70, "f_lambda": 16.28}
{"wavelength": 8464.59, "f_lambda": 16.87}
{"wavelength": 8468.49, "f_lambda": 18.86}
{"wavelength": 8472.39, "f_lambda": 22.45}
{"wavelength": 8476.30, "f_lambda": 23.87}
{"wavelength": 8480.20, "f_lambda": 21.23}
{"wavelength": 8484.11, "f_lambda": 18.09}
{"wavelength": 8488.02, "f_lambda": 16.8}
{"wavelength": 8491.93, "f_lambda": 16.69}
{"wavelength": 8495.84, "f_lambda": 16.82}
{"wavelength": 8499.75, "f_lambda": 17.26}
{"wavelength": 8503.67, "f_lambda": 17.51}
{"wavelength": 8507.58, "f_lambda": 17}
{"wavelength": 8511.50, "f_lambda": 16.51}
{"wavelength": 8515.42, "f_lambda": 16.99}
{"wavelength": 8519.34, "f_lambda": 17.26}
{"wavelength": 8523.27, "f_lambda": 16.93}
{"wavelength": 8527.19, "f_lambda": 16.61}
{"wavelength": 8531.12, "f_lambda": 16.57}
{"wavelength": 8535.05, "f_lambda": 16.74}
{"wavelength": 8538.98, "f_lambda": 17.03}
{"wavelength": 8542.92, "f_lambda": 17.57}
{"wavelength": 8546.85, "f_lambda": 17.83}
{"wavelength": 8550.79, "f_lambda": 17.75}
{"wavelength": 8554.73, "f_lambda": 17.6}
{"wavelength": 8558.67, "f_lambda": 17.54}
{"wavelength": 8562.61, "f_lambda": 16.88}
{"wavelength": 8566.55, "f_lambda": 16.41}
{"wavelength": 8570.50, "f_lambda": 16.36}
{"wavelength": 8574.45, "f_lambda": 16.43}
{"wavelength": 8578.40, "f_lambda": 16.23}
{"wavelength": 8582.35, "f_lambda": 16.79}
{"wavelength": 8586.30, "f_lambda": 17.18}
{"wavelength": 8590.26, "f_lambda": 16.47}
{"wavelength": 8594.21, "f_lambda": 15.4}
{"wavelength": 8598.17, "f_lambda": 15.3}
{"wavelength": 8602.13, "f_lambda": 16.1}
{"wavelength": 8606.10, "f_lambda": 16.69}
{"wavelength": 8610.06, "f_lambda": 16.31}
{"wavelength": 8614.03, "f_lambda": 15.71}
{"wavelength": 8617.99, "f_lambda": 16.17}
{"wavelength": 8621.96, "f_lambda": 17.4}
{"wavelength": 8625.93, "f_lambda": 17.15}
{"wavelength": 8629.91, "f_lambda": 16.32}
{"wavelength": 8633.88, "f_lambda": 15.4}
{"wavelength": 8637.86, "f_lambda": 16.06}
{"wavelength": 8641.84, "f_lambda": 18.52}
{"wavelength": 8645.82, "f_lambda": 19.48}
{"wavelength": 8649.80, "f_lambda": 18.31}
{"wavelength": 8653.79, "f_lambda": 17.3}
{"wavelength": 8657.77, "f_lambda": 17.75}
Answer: 17.1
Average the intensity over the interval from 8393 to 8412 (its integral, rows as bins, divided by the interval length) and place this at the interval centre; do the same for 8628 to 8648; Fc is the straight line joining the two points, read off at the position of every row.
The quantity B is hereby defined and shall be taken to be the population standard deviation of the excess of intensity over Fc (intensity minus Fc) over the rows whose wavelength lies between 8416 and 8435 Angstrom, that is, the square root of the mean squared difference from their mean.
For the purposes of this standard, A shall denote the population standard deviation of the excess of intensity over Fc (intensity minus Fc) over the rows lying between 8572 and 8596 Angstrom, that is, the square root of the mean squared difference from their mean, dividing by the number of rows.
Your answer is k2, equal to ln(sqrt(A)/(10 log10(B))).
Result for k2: -0.80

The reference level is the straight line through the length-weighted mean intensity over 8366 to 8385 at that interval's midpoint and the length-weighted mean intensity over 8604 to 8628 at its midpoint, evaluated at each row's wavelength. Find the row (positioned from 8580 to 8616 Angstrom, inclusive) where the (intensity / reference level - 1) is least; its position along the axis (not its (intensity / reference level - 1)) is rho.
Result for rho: 8598.17 Angstrom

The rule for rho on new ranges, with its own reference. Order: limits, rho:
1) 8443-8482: 8460.70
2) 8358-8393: 8360.00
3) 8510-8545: 8511.50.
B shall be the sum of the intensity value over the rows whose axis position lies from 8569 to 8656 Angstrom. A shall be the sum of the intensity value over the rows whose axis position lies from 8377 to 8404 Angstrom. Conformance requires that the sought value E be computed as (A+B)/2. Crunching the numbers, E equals 243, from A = 119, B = 367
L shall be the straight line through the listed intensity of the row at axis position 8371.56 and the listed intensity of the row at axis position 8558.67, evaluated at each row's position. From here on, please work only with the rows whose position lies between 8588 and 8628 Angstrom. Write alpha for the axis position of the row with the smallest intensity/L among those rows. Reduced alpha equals 8598.17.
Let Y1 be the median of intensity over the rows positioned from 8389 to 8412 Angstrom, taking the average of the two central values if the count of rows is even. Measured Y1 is 17.2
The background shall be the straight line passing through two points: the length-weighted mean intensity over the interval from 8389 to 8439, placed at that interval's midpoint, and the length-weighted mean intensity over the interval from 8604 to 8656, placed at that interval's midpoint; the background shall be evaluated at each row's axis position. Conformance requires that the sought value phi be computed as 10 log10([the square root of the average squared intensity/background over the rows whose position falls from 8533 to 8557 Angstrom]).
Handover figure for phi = 0.0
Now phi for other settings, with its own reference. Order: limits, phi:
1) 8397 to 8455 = 0.4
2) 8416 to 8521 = 0.3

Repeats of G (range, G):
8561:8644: 16.9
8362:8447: 19.6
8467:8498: 20.3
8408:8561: 20.8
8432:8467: 20.8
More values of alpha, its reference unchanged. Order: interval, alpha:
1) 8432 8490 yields 8460.70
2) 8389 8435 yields 8390.85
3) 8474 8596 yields 8594.21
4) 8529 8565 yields 8531.12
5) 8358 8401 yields 8360.00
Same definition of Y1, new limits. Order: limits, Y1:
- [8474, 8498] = 17.5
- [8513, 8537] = 16.8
